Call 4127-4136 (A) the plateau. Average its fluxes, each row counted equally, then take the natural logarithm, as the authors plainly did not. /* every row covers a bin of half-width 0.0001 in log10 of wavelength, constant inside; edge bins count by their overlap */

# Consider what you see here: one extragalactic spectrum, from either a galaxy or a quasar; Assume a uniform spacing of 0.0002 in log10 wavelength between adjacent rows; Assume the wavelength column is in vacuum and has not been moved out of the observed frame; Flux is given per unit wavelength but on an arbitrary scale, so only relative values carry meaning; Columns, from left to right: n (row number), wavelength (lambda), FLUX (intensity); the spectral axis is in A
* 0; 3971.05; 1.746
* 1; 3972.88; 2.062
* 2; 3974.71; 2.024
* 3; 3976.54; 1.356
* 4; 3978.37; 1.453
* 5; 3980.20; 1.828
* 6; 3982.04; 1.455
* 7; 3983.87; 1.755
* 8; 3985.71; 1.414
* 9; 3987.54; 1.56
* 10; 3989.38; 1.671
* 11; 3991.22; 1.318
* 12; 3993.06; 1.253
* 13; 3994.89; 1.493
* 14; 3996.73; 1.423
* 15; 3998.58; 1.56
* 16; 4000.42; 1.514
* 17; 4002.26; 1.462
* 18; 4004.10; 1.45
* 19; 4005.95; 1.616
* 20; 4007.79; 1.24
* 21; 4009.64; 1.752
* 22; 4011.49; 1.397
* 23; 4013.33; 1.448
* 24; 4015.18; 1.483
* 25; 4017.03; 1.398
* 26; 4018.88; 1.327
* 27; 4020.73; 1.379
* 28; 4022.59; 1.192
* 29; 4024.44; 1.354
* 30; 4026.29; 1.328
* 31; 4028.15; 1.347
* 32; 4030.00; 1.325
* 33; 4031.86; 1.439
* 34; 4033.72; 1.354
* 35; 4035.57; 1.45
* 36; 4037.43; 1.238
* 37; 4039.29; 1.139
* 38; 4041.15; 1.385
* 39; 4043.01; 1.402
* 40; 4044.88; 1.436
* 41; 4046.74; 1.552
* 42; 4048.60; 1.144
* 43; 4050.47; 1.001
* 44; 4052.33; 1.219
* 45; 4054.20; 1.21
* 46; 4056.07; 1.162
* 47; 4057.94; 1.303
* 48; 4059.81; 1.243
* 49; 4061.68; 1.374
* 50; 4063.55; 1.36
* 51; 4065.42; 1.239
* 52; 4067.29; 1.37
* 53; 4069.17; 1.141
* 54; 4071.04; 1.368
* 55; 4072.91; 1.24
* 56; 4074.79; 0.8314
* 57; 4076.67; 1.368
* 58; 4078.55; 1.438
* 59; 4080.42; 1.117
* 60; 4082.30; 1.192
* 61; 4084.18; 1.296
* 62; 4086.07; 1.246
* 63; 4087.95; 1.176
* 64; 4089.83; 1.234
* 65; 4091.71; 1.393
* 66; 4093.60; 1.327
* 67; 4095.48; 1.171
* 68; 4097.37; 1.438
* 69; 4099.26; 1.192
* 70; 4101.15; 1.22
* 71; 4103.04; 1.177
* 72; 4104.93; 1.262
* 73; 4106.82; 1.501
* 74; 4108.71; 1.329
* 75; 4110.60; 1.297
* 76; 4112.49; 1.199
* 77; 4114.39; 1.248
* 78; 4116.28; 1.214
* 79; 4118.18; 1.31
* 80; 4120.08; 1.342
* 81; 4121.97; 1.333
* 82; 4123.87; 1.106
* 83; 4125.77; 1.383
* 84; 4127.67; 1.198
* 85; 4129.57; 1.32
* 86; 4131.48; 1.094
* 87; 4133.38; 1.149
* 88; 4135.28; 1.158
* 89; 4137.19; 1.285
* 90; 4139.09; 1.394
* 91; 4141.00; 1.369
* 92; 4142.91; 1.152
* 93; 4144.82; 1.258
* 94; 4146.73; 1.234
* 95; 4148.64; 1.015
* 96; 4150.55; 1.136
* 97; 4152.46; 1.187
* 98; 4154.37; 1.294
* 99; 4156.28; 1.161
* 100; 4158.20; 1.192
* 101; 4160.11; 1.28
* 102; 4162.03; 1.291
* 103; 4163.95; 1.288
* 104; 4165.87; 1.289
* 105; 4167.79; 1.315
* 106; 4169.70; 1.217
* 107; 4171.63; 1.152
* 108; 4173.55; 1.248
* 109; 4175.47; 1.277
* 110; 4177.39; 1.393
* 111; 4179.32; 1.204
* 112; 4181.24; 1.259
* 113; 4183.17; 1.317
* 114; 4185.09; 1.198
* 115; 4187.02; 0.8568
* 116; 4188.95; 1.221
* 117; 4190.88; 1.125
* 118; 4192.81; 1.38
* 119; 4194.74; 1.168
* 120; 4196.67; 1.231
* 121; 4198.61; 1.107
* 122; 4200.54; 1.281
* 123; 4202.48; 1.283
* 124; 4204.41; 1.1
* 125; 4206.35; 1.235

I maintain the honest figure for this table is 0.17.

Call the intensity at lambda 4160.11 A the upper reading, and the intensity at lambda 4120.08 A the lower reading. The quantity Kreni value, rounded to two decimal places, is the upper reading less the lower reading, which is -0.06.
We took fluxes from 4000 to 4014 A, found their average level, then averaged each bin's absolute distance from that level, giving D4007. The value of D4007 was 0.107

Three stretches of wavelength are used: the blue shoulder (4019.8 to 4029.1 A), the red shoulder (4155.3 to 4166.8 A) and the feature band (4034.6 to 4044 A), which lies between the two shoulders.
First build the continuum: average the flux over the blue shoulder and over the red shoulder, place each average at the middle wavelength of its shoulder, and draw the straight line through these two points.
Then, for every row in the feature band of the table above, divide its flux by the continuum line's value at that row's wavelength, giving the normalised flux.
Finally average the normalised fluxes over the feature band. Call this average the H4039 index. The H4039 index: 1.01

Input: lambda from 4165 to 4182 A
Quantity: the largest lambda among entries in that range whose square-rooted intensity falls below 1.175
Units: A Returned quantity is 4181.24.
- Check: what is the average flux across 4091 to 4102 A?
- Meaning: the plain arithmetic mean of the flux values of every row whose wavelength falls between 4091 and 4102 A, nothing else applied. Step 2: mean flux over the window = 1.29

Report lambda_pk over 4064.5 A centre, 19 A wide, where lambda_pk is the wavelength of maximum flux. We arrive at 4061.68 A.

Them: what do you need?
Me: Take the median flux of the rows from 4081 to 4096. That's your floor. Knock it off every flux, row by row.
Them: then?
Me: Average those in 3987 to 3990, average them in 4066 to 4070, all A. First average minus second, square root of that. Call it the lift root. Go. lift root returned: 0.60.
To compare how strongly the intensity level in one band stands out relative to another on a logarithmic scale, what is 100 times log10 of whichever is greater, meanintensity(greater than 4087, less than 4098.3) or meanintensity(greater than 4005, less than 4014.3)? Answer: 17.3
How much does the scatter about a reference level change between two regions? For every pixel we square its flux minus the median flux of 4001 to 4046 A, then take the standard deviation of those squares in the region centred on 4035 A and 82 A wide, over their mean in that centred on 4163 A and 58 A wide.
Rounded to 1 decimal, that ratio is 1.4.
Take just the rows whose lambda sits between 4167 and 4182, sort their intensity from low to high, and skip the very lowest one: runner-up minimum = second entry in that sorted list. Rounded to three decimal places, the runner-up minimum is 1.204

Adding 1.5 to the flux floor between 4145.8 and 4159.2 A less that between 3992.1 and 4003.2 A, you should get 1.26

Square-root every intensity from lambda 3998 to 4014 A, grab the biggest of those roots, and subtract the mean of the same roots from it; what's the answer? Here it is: 0.10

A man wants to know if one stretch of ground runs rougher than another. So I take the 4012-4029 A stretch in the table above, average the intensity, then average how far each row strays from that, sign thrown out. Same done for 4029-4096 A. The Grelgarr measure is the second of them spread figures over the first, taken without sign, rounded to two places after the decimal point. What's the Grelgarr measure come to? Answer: 1.91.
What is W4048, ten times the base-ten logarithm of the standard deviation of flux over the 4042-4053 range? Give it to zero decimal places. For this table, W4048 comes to -7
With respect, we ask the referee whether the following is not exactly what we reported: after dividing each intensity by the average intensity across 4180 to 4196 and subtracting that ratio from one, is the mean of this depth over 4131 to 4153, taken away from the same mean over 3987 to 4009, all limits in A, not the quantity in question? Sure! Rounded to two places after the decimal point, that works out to -0.22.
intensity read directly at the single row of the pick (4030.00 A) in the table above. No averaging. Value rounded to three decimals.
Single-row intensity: 1.325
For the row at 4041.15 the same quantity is 1.385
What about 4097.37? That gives 1.438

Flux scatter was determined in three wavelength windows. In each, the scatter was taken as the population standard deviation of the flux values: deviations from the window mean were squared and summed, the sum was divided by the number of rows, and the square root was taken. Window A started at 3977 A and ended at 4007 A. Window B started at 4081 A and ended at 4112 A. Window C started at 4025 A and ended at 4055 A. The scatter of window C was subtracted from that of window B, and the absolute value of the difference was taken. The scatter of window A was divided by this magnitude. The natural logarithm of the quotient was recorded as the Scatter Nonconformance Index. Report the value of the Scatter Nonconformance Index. 1.2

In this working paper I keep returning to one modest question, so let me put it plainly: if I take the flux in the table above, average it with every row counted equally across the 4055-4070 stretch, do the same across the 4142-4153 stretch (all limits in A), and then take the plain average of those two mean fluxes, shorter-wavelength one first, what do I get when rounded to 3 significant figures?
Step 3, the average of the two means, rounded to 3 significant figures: 1.22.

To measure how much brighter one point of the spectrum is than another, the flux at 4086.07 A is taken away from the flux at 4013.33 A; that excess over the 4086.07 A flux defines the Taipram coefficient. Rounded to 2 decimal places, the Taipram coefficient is 0.20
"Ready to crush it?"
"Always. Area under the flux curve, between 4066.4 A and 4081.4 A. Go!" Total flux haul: 18.5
